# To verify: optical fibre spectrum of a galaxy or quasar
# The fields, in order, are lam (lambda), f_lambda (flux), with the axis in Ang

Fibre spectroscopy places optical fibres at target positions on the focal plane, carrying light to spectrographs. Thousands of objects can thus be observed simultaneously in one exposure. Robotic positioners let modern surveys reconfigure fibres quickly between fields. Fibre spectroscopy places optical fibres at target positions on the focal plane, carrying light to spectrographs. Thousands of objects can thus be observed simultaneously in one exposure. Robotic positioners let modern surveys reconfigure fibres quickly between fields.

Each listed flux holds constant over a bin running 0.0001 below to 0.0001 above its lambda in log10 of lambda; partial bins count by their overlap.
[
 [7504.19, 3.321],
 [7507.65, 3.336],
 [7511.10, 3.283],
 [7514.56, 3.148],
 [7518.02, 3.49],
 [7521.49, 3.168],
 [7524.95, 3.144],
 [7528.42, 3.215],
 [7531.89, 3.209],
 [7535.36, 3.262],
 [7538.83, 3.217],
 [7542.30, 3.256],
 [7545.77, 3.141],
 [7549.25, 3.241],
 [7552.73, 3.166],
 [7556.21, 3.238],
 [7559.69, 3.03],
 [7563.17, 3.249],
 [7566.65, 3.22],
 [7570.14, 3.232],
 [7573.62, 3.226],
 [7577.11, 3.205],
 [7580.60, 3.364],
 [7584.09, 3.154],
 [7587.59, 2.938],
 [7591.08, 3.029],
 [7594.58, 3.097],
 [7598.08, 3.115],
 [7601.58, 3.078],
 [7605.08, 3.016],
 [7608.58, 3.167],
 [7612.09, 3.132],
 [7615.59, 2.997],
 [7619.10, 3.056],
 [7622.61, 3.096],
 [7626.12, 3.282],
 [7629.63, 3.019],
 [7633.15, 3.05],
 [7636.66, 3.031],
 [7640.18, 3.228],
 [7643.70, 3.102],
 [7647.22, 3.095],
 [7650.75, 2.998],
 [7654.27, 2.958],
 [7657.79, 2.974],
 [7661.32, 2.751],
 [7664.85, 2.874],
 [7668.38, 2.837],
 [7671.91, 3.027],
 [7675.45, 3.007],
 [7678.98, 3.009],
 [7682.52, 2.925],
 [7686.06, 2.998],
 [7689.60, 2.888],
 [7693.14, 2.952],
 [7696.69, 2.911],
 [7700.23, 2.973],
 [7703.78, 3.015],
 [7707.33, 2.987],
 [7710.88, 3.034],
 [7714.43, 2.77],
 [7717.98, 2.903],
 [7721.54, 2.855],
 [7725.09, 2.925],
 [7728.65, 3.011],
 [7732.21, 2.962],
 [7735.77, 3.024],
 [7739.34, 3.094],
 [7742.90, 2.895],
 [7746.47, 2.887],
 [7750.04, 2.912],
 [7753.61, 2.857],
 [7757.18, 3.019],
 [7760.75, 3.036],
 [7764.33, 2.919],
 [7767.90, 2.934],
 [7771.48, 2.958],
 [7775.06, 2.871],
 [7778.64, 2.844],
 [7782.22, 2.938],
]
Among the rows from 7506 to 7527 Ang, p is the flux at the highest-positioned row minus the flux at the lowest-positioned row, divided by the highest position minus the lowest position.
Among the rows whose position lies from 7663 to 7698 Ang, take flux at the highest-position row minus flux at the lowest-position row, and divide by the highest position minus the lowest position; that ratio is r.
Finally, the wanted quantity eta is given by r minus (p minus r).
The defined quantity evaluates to 0.013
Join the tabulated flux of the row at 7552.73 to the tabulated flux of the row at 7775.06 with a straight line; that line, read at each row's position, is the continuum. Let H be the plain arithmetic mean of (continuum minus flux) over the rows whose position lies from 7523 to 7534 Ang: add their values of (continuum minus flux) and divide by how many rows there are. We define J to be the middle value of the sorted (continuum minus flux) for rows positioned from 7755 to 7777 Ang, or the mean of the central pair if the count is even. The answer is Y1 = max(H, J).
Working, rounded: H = 0.009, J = -0.07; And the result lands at 0.009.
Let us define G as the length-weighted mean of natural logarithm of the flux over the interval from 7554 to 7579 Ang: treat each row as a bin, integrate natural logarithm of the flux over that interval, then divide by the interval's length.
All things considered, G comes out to 1.16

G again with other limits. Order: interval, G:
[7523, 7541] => 1.17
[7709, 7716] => 1.07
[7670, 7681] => 1.10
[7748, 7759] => 1.07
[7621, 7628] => 1.16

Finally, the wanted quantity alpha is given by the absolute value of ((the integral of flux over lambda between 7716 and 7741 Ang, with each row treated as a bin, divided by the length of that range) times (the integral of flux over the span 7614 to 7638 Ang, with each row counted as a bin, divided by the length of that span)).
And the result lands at 9.1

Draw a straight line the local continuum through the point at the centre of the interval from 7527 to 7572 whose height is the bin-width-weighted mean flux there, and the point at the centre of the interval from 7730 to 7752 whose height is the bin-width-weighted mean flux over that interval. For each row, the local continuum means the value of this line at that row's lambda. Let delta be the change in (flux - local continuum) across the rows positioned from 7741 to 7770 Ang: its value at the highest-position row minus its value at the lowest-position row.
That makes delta 0.07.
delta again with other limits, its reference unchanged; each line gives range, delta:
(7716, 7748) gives 0.02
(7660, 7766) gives 0.30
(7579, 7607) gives -0.32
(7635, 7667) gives -0.12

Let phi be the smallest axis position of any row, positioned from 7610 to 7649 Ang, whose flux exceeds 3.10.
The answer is 7612.09 Ang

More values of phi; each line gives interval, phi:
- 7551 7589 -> 7552.73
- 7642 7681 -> 7643.70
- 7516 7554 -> 7518.02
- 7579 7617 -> 7580.60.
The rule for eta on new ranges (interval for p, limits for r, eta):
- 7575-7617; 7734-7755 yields -0.013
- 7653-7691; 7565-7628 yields 0.004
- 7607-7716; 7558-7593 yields 0.004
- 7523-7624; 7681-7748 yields -0.001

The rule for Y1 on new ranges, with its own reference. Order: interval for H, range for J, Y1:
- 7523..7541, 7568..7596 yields -0.016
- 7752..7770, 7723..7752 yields -0.021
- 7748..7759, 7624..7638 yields 0.016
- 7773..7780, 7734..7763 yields 0.011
